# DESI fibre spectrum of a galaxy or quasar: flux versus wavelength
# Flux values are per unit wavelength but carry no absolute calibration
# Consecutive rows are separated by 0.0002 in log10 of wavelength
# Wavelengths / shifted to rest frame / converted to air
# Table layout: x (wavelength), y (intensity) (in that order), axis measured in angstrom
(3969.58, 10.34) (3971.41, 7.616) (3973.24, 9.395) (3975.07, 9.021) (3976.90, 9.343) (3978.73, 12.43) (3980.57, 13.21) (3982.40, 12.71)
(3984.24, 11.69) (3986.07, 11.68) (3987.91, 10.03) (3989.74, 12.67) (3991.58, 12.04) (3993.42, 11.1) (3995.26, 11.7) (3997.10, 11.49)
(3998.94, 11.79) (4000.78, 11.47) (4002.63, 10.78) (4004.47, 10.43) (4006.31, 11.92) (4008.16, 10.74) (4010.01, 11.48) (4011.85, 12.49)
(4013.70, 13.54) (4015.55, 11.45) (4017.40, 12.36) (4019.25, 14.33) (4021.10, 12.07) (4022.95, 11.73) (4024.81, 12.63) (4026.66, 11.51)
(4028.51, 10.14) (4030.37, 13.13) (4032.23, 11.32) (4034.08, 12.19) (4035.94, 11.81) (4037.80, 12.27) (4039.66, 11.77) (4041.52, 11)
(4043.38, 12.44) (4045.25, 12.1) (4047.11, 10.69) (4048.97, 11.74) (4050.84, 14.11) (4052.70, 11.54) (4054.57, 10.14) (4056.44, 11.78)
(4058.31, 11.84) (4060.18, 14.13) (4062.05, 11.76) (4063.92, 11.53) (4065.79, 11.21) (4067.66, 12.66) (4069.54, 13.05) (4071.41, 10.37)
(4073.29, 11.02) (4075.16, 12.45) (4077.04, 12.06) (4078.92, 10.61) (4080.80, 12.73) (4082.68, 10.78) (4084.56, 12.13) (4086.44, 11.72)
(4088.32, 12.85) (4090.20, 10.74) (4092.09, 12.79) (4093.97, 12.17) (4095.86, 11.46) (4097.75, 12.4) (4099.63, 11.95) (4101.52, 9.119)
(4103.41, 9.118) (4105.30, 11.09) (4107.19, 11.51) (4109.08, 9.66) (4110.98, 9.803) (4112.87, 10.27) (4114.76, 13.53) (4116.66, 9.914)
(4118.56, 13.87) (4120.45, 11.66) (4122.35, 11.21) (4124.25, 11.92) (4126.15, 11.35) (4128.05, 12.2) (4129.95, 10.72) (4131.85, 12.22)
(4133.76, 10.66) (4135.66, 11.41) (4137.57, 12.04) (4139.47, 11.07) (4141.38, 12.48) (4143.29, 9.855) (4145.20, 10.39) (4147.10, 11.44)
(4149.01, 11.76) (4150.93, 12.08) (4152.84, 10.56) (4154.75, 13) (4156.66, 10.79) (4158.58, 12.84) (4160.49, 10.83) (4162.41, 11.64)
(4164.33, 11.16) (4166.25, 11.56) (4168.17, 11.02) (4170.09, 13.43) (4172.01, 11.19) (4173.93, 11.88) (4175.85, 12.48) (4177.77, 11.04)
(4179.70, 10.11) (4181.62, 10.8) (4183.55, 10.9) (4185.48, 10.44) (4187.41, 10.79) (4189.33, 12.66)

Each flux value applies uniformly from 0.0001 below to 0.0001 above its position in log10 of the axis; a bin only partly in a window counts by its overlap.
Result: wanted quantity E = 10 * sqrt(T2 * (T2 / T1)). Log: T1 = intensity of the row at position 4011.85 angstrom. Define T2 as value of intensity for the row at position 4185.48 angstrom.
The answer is 30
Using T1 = 12.49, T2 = 10.44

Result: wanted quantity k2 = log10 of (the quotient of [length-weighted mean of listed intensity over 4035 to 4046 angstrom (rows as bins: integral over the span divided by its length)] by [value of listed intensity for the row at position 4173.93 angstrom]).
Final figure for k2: 0.000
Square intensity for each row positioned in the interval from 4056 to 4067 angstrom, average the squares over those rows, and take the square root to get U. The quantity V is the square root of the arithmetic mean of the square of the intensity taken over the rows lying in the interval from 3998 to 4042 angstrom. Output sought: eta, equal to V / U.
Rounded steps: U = 12.1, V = 11.9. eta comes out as 0.98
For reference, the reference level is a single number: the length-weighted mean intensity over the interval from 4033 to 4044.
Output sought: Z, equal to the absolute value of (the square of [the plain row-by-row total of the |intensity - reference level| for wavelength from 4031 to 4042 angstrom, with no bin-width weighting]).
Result 6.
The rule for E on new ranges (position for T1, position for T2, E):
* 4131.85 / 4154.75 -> 37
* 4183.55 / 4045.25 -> 37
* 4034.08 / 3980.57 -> 38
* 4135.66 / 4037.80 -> 36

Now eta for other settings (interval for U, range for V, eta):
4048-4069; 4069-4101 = 0.98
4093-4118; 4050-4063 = 1.11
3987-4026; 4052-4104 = 0.99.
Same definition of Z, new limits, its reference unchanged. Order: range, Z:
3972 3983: 112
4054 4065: 22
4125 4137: 17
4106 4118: 99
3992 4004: 9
